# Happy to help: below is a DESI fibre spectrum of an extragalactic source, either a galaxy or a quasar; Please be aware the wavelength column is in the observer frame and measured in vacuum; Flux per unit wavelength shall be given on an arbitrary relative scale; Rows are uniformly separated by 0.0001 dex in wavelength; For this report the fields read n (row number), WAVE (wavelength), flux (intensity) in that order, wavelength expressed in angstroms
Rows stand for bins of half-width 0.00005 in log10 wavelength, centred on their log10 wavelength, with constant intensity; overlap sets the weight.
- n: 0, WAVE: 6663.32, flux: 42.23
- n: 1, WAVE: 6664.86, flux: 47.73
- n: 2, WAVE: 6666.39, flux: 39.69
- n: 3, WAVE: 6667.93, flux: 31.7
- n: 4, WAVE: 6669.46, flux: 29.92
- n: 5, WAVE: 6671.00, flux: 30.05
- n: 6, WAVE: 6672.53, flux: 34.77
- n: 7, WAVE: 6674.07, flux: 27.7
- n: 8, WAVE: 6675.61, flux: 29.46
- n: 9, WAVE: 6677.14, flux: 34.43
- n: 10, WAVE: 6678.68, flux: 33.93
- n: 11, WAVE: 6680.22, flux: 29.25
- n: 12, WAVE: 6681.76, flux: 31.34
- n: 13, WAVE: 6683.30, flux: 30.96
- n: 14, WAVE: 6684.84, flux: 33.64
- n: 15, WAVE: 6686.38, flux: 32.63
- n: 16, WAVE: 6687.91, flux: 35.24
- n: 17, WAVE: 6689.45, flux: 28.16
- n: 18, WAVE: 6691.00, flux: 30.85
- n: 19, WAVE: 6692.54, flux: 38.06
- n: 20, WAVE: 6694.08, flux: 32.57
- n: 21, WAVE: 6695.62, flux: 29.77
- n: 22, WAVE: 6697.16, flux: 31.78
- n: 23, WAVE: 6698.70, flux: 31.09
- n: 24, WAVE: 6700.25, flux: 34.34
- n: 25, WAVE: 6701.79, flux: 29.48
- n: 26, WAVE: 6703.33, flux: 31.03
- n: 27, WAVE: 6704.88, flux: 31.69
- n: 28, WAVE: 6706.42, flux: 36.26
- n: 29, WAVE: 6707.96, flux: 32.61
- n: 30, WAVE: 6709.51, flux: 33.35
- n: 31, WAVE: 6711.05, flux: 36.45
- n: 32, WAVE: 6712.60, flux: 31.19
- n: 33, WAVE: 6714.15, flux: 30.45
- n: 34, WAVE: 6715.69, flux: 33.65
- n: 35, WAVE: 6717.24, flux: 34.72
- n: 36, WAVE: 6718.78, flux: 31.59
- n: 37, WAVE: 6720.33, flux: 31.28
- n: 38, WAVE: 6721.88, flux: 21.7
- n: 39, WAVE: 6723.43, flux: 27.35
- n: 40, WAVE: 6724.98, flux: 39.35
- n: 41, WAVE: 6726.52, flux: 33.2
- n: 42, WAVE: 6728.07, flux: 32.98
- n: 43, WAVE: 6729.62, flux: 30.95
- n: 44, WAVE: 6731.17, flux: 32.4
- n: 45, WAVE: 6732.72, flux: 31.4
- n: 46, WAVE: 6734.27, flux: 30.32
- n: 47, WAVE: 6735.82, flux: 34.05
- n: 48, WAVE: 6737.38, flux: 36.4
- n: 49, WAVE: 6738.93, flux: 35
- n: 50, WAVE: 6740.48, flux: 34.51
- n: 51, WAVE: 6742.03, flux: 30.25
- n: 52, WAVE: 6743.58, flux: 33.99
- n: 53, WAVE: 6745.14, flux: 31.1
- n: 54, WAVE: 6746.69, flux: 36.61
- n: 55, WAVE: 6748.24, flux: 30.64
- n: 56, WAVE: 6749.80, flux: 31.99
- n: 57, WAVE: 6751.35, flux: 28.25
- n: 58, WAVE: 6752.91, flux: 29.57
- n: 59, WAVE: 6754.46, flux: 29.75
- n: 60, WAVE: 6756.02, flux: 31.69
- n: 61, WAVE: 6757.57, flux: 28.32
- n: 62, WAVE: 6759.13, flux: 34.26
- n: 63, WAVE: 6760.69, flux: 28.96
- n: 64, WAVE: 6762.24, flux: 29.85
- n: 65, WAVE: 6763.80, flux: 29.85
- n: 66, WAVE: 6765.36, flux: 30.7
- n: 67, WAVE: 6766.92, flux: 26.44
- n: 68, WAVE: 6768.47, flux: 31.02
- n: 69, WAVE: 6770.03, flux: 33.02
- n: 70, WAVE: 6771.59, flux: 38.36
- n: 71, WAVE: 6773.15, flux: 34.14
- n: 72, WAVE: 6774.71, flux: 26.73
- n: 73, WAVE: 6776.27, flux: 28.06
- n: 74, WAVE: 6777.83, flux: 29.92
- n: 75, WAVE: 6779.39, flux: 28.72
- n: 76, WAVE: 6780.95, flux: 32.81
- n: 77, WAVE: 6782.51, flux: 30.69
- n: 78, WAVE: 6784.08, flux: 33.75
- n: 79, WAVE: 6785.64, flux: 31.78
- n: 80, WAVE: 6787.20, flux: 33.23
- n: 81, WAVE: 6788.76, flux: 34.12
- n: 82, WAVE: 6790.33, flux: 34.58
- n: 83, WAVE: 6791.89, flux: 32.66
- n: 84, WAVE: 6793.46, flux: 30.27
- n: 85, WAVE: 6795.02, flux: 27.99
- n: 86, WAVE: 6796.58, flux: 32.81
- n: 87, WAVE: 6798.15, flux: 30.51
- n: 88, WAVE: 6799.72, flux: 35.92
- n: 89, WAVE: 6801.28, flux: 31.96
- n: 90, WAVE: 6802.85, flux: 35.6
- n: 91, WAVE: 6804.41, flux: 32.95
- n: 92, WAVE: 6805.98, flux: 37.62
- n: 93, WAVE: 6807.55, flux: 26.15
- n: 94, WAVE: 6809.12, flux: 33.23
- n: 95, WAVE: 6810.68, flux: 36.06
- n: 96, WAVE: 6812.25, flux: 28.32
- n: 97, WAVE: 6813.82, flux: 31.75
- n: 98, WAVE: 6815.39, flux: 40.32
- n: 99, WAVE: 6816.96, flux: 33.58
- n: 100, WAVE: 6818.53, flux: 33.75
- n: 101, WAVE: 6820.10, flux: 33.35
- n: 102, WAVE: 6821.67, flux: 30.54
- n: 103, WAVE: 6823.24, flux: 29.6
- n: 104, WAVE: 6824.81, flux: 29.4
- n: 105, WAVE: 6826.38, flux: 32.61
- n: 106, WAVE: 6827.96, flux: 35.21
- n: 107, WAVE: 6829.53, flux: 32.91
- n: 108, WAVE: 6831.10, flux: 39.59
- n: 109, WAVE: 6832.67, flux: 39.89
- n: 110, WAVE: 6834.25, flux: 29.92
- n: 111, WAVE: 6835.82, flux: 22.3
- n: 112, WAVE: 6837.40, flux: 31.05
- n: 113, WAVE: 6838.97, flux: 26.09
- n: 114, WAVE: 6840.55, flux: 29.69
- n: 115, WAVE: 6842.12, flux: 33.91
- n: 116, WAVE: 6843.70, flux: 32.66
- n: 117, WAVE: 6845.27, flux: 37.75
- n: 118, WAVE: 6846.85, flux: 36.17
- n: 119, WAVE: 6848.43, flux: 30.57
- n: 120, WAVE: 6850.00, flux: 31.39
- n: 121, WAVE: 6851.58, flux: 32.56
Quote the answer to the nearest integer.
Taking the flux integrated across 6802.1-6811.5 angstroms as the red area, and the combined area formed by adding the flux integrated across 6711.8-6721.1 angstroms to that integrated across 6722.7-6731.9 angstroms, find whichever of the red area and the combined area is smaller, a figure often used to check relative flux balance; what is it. 316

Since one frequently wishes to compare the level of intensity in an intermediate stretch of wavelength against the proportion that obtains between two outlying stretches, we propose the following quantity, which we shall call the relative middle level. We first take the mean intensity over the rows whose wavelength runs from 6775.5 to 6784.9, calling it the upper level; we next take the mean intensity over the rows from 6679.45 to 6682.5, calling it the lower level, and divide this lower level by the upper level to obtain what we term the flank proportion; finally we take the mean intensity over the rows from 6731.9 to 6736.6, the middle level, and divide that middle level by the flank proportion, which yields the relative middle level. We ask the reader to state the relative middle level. 32.3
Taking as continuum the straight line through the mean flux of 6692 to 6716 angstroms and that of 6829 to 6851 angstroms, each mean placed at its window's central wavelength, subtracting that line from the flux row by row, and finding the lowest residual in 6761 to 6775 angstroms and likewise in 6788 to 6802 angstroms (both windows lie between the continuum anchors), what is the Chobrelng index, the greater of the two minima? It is -4.5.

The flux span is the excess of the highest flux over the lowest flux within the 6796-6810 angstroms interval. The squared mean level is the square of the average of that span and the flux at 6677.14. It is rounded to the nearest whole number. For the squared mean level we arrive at 527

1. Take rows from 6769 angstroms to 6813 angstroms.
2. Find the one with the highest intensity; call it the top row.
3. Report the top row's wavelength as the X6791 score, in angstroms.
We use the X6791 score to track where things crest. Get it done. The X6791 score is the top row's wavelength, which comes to 6771.59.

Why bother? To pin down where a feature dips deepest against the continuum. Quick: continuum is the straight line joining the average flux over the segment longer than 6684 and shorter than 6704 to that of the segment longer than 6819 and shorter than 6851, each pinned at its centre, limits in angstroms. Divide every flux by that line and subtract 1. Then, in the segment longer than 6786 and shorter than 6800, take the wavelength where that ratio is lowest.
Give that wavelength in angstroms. 6795.02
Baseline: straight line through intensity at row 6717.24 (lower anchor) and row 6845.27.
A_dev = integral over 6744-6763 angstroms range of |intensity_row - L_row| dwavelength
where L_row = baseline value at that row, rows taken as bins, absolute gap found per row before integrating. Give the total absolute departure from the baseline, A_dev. 91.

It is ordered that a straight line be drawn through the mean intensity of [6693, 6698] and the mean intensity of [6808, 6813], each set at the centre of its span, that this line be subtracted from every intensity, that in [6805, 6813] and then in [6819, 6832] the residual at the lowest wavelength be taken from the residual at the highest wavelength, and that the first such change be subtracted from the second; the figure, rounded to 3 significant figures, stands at 15.5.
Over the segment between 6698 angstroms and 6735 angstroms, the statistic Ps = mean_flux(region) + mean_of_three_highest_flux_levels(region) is 69.4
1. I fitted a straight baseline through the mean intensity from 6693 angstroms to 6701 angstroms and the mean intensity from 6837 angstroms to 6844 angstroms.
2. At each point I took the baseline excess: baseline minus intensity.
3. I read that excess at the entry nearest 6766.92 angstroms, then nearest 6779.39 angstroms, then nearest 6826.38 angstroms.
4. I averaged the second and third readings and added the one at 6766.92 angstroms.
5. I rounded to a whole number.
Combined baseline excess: 5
